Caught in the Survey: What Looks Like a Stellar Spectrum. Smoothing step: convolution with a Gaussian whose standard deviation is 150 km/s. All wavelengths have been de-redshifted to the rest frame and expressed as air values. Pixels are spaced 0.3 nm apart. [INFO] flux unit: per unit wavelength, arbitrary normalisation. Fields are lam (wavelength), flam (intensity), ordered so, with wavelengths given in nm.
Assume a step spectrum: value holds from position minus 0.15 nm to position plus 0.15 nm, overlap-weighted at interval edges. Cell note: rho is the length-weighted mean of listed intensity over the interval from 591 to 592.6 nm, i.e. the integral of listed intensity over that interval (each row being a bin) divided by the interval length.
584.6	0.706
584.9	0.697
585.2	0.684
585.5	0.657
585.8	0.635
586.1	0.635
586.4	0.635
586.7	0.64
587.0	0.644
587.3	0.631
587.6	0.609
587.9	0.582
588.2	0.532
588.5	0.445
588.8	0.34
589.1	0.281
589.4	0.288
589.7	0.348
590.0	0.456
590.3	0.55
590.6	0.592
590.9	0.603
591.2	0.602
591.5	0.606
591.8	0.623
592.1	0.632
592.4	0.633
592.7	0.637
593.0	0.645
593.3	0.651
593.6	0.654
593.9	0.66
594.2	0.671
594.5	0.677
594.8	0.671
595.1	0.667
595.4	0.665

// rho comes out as 0.619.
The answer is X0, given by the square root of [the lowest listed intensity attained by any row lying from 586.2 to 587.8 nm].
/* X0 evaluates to 0.78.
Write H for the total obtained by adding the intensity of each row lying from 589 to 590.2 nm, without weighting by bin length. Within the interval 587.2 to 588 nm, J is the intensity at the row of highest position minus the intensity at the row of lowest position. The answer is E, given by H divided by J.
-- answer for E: -28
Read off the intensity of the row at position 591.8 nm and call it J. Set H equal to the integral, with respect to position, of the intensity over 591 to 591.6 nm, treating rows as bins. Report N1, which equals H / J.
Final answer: 0.58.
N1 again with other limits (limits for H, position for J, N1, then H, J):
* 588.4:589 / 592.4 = 0.36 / 0.227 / 0.633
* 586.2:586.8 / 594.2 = 0.57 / 0.382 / 0.671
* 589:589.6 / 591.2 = 0.29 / 0.174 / 0.602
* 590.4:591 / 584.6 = 0.50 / 0.356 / 0.706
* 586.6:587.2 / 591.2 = 0.64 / 0.385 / 0.602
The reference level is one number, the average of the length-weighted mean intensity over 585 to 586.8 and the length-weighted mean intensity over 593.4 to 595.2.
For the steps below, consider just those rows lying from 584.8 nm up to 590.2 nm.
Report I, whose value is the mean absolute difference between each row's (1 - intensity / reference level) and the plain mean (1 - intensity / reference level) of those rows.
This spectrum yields 0.19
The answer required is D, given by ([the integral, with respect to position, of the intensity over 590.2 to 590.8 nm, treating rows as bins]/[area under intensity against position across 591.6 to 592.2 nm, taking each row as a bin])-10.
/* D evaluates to -9.08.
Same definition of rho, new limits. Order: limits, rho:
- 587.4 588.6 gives 0.550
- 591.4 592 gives 0.617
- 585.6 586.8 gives 0.637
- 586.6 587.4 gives 0.639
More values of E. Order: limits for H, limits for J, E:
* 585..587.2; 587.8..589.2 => -15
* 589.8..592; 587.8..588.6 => -29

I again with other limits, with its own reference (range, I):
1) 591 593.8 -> 0.02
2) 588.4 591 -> 0.16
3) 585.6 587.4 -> 0.01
